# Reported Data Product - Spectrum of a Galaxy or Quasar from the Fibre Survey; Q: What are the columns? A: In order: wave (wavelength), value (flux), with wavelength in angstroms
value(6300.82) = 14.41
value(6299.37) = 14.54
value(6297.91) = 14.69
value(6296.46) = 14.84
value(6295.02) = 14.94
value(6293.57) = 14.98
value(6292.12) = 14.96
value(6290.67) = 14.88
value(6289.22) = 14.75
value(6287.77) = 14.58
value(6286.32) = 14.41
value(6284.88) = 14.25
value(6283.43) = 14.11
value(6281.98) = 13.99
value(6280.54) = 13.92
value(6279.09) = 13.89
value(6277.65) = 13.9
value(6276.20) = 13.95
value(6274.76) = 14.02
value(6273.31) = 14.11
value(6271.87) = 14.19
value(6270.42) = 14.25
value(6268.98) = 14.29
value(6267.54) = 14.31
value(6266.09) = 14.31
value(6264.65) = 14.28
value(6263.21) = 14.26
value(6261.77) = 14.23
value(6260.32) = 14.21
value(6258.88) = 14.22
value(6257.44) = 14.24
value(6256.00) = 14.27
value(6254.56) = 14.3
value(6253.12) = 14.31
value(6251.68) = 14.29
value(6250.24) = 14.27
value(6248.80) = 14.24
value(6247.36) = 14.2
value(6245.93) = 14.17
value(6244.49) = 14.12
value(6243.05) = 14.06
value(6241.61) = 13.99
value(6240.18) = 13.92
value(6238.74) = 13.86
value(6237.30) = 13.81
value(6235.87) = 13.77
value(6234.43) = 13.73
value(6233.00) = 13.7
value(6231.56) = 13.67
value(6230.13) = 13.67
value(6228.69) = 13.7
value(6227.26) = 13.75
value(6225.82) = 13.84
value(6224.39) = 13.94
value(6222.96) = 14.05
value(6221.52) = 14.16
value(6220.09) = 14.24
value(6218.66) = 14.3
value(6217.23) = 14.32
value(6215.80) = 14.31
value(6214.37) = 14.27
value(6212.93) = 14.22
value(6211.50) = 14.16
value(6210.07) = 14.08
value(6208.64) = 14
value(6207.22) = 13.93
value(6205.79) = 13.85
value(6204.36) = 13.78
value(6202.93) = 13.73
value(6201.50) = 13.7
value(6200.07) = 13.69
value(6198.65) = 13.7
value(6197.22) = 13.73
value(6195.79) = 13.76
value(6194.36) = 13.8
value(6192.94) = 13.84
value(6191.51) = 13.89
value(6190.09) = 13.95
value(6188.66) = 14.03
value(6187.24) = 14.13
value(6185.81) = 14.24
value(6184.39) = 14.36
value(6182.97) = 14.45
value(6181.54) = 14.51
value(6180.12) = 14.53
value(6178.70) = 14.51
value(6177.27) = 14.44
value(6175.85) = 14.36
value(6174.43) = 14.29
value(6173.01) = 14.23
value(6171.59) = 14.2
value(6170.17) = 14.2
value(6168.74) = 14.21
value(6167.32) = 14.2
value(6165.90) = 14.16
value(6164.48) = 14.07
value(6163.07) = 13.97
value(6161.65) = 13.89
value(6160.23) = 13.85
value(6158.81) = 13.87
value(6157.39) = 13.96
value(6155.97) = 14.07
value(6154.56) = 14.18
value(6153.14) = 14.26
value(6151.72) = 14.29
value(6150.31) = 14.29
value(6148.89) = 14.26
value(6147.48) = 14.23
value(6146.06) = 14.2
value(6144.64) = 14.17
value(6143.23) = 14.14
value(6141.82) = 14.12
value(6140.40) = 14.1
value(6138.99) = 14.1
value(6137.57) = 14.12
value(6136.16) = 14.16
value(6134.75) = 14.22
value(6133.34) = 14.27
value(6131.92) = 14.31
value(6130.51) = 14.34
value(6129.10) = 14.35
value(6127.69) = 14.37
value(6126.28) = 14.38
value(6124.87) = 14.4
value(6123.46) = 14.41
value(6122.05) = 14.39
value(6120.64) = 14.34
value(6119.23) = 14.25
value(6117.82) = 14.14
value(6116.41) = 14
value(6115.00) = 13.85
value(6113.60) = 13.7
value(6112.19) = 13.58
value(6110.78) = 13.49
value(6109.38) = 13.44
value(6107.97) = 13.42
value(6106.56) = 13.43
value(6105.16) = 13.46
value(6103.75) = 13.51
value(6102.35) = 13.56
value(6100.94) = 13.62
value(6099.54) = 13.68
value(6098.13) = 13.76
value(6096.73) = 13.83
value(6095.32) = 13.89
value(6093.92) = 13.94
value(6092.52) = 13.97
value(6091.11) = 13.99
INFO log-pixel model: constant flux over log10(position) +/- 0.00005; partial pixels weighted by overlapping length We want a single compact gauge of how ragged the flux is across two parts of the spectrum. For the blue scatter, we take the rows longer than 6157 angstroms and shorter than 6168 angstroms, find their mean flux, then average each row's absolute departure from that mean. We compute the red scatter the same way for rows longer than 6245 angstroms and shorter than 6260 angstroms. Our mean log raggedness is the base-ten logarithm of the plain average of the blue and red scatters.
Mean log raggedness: -1.1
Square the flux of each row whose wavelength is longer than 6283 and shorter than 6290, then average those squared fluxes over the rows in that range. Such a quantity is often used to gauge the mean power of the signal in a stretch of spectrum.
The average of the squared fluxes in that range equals 208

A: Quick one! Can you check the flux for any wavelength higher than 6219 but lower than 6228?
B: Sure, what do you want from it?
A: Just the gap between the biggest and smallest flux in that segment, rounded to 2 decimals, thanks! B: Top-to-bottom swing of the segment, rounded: 0.49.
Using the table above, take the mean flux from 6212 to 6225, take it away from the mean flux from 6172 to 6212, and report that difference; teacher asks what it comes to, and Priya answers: -0.1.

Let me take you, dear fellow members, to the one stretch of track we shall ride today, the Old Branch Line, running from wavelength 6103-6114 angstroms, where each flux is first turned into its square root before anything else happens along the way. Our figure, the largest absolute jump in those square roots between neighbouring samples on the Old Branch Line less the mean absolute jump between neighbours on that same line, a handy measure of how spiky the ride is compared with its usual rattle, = 0.0091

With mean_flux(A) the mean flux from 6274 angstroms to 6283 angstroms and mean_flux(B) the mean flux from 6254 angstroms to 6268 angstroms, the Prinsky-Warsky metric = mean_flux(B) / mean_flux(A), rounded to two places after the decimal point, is 1.02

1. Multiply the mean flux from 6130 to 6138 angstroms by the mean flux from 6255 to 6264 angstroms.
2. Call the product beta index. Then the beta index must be 203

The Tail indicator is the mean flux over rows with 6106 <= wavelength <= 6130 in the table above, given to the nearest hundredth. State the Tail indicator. 14.00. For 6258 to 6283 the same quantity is 14.14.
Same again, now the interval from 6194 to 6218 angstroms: 13.94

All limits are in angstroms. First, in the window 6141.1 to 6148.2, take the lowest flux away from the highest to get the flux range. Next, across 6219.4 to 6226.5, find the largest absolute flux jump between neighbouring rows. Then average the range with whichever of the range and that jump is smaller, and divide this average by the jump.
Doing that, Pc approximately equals 1.0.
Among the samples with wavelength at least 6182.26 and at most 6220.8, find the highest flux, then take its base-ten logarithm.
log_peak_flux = 1.16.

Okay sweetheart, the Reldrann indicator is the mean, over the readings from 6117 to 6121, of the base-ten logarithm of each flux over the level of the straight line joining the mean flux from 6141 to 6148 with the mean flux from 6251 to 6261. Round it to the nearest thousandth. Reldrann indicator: 0.003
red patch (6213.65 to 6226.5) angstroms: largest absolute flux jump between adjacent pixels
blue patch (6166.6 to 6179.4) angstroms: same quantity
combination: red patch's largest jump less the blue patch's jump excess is 0.03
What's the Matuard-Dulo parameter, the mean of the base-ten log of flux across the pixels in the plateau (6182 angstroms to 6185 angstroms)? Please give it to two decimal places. 1.16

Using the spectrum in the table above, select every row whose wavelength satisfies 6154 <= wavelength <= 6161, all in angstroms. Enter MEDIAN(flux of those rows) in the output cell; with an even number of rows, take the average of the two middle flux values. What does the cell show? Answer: 14.0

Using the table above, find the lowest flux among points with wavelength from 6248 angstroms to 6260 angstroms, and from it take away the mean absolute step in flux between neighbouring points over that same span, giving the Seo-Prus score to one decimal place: 14.2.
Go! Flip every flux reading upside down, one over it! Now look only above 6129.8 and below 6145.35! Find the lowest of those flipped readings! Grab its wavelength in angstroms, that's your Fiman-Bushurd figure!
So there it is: 6130.51 angstroms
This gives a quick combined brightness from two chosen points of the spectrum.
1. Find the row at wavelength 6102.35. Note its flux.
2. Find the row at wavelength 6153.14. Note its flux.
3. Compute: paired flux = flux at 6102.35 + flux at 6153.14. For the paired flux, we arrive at 27.8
